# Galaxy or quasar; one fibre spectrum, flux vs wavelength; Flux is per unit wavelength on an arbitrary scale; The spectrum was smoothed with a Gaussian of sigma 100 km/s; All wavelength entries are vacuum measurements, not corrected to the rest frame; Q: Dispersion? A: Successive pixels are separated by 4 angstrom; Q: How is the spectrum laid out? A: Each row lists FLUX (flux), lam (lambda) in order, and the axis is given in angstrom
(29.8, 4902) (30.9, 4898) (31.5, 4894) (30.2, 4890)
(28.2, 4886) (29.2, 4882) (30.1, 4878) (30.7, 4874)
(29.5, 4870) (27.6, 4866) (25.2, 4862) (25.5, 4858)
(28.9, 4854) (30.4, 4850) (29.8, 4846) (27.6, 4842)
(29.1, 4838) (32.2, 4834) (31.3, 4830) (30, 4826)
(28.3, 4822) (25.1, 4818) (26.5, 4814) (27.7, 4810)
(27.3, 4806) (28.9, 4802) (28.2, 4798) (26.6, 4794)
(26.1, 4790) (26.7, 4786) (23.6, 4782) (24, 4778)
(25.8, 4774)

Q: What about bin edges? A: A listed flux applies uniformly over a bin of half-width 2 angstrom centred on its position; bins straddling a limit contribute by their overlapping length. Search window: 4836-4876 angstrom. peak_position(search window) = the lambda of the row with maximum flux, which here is 4874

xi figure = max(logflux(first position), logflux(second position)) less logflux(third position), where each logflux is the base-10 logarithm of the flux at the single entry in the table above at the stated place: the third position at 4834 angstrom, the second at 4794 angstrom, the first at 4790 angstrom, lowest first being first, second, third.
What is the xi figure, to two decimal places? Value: -0.08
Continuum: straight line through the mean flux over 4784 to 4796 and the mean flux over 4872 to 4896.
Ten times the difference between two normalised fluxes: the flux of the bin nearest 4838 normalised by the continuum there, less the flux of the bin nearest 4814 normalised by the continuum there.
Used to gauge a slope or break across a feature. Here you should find 0.6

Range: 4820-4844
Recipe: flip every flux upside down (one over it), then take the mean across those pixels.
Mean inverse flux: 0.0337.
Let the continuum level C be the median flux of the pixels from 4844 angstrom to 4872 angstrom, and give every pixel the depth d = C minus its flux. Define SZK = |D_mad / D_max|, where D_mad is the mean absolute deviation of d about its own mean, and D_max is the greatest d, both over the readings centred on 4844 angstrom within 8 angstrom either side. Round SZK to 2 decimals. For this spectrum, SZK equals 0.67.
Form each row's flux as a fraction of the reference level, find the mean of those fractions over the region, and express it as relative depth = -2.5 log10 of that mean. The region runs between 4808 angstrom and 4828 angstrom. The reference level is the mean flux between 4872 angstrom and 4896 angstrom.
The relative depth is 0.093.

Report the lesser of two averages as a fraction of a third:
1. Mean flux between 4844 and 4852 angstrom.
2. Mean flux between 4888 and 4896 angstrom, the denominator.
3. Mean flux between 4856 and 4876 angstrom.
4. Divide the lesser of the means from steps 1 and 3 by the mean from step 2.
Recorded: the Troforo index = 0.90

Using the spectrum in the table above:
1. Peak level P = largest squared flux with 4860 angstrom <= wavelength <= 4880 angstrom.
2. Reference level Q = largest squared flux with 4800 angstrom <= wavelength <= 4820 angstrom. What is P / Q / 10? 0.113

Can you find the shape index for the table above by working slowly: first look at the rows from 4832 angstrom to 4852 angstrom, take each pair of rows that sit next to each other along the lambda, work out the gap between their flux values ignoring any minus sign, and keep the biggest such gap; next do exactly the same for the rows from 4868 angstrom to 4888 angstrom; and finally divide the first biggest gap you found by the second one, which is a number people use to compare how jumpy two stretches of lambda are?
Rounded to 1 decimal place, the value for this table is 2.6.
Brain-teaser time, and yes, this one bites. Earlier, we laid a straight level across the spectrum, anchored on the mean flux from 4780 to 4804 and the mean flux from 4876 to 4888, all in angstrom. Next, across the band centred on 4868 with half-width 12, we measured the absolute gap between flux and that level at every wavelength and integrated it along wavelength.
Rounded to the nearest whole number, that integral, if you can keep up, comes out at 44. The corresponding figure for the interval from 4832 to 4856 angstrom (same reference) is 41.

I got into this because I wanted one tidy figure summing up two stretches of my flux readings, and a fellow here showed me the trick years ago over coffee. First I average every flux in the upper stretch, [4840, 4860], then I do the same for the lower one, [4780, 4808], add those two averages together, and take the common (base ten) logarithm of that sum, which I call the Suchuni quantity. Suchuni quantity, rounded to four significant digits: 1.742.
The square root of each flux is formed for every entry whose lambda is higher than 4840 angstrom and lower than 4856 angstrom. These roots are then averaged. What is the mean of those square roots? 5.40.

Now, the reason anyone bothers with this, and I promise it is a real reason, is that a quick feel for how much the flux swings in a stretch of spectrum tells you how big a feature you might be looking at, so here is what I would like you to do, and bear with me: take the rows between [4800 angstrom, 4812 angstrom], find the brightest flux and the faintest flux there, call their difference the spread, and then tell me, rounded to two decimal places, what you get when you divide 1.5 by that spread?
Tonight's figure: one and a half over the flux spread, 0.94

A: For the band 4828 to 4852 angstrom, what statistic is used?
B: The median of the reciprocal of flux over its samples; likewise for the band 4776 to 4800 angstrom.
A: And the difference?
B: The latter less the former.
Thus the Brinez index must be 0.0047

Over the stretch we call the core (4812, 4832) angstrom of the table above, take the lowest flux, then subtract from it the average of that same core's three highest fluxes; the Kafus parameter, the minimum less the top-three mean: -4.8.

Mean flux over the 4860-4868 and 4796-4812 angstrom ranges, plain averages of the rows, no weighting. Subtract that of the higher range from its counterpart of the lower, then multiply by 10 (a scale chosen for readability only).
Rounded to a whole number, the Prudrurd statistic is 16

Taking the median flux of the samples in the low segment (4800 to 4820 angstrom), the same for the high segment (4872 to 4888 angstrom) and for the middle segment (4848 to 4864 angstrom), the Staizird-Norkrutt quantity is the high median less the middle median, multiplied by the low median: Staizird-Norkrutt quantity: 67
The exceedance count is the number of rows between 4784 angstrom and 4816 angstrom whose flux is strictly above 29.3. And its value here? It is 0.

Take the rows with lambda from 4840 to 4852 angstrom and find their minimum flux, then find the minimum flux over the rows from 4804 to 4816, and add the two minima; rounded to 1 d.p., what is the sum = 54.1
